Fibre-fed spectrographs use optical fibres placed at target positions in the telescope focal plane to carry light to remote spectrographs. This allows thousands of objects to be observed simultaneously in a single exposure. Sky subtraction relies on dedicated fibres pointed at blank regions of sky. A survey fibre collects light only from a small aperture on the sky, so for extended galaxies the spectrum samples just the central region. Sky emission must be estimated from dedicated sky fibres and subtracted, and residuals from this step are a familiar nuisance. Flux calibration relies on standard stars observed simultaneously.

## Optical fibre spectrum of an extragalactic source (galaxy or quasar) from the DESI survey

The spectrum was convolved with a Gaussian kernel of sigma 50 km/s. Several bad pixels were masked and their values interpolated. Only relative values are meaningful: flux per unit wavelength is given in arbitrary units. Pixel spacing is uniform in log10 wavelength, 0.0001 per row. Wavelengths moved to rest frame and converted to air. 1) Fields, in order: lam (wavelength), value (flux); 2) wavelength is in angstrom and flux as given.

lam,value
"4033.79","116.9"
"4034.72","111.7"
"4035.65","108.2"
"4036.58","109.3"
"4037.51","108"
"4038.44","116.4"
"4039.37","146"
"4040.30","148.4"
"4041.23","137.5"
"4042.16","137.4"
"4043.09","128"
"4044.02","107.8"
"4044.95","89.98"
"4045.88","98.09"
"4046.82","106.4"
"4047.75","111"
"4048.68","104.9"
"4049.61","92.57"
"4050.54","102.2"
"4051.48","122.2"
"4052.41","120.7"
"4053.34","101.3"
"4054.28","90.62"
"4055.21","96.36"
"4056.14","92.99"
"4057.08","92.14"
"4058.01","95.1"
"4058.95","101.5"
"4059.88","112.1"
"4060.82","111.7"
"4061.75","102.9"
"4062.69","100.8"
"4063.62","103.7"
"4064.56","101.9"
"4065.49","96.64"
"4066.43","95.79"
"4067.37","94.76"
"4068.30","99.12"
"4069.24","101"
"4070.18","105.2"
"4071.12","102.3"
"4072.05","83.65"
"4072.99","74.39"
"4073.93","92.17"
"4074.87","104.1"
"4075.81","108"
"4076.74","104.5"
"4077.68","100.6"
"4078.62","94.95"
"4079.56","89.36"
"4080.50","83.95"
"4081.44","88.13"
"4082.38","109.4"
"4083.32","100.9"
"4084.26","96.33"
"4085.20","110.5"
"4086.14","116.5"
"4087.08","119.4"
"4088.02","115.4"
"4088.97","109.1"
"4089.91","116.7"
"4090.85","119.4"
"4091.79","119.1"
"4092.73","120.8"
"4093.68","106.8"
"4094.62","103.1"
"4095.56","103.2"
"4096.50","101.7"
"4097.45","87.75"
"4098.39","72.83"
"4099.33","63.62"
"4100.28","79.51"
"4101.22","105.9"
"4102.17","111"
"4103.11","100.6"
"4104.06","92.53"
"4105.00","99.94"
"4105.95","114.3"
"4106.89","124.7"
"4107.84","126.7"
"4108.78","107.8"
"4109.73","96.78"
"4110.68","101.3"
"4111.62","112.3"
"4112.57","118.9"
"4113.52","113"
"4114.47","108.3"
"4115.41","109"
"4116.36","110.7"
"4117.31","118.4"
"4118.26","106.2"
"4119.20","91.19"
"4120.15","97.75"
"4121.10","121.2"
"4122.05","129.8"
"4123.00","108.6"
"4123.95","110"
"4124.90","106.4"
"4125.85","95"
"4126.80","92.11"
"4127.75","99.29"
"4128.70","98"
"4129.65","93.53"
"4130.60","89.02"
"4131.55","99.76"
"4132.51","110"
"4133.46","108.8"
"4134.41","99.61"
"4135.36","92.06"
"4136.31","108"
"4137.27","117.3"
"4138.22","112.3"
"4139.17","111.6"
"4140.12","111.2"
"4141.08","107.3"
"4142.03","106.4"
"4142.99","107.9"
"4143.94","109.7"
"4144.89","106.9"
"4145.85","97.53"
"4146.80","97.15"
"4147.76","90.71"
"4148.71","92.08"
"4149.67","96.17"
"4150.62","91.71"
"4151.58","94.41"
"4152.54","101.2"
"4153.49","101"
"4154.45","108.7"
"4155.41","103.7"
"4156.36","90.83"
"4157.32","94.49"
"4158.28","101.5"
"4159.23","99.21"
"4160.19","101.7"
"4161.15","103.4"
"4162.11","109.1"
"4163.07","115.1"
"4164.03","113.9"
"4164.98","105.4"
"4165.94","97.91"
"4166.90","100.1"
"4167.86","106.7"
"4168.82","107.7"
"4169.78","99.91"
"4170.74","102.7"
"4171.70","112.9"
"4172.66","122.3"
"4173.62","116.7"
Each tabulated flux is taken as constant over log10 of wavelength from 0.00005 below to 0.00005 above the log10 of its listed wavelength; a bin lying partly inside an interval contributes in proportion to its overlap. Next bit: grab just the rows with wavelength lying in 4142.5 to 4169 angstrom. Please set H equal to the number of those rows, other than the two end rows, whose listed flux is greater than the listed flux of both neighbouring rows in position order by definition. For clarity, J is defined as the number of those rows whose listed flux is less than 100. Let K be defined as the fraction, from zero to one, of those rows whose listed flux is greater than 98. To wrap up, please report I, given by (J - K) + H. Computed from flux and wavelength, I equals 16.4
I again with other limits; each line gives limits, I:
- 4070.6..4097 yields 13.3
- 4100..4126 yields 12.2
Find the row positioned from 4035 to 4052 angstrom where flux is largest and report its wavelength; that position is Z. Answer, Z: 4040.30 angstrom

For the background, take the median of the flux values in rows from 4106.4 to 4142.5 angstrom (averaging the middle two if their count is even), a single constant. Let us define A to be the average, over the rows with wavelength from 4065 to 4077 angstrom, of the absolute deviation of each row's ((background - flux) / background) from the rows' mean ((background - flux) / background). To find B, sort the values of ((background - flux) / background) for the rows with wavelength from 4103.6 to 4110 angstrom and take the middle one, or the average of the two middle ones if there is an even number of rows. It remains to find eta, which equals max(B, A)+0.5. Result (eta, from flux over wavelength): 0.564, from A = 0.06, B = 0.003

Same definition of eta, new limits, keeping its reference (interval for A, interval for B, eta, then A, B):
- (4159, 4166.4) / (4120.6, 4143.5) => 0.548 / 0.05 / 0.005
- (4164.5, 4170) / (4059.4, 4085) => 0.568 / 0.03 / 0.068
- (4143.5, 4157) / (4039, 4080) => 0.560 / 0.05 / 0.060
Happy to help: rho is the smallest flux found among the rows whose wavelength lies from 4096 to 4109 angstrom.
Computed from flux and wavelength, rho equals 63.62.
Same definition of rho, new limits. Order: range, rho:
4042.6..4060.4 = 89.98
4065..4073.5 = 74.39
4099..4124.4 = 63.62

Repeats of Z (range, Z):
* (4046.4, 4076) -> 4051.48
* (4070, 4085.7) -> 4085.20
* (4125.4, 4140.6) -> 4137.27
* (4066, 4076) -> 4075.81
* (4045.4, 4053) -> 4051.48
